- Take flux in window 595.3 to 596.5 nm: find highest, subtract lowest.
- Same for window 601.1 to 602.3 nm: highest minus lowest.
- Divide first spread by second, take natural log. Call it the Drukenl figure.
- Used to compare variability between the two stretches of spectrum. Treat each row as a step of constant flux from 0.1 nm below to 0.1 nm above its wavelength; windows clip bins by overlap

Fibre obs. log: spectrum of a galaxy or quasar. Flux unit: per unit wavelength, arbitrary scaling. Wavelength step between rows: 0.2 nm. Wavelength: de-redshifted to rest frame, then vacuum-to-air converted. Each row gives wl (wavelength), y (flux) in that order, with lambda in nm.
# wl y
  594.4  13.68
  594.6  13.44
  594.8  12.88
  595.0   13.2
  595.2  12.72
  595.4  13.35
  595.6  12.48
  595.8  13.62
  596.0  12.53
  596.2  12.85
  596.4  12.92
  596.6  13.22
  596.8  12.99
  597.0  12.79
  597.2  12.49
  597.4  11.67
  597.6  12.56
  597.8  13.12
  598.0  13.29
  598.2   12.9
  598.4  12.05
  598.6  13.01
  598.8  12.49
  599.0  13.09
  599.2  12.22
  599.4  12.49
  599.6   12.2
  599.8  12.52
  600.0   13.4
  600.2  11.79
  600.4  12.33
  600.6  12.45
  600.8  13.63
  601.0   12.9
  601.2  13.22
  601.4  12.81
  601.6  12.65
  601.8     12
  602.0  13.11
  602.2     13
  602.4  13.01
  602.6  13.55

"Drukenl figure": -0.1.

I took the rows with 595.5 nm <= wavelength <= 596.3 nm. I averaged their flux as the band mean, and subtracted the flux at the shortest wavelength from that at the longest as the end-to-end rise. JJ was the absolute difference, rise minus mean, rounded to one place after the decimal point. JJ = 12.5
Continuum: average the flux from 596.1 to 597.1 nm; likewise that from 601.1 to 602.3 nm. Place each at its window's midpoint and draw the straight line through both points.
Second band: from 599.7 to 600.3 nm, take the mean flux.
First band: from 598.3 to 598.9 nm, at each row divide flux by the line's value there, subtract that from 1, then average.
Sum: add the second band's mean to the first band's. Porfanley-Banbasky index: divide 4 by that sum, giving 0.317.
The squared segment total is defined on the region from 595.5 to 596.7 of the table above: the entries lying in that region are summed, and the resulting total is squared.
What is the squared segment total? 6025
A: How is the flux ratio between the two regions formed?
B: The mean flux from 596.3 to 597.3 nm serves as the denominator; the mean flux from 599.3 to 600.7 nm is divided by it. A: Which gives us 0.97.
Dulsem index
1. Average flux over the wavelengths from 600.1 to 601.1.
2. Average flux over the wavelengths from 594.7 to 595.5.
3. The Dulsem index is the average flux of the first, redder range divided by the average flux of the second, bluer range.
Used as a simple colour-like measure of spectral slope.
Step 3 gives 0.97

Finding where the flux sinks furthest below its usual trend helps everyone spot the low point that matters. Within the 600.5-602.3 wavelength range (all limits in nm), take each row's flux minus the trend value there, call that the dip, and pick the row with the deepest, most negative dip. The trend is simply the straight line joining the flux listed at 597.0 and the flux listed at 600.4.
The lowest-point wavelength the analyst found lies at 601.8 nm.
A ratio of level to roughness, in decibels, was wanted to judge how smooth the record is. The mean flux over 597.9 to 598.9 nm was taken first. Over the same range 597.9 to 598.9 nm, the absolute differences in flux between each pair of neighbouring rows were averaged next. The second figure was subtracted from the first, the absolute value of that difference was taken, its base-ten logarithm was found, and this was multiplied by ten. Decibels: 10.8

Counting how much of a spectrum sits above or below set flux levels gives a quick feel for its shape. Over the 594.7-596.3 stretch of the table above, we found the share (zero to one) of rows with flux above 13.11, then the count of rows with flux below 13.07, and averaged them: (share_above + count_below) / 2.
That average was 2.69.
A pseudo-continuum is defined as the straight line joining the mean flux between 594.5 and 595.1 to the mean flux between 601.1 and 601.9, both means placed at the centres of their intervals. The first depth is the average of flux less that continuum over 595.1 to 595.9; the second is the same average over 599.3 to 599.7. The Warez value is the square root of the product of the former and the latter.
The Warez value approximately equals 0.193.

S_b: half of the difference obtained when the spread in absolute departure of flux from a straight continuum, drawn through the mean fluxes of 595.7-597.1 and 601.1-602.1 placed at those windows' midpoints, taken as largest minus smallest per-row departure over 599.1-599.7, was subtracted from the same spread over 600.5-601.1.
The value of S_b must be 0.22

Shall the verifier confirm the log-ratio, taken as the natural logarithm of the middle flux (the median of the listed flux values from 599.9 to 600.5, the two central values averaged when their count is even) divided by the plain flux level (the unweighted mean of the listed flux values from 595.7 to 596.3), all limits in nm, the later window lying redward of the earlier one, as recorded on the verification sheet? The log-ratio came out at -0.053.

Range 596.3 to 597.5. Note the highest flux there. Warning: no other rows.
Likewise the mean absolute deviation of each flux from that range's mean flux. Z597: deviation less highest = -12.8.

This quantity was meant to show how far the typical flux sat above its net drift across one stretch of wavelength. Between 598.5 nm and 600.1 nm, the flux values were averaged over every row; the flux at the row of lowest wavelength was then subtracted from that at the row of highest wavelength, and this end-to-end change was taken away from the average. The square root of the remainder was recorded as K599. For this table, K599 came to 3.51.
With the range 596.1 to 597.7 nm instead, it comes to 3.60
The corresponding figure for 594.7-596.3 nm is 3.60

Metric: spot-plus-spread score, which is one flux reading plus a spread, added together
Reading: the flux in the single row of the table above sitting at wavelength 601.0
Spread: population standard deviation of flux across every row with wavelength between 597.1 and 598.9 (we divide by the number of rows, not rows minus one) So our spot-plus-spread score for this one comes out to 13.4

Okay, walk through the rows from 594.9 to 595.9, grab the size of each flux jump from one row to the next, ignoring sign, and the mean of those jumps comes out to 0.78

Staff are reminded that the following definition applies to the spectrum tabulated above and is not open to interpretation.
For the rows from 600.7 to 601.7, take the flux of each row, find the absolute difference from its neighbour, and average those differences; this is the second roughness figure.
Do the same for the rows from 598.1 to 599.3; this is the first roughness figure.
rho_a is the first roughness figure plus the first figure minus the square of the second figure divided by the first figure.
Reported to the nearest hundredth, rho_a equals 1.30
